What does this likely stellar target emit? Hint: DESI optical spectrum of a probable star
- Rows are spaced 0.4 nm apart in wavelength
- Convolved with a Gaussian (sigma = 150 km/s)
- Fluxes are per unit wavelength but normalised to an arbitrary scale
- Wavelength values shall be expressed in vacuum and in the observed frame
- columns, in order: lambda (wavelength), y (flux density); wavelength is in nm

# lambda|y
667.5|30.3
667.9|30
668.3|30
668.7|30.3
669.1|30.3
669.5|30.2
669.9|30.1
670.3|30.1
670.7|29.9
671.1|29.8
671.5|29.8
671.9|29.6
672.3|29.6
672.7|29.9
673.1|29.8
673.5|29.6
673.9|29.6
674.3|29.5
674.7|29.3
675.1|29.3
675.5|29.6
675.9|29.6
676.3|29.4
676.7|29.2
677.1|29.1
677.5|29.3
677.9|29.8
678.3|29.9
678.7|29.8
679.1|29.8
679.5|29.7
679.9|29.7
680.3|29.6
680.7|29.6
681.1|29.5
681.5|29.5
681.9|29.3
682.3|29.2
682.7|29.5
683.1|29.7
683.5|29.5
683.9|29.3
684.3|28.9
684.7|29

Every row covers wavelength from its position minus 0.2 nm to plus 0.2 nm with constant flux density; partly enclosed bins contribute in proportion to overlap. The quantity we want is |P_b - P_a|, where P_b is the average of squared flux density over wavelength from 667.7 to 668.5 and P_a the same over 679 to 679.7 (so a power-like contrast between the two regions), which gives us 15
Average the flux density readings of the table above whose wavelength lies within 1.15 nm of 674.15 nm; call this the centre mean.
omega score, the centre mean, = 29.5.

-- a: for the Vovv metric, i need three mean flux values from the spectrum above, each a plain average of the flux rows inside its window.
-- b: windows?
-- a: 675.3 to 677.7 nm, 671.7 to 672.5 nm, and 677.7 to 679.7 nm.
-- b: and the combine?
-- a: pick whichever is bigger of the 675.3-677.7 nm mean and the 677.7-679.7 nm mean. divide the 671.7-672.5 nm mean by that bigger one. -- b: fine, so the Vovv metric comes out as 0.99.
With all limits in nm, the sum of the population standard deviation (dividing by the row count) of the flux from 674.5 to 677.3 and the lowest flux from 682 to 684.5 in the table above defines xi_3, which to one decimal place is 29.1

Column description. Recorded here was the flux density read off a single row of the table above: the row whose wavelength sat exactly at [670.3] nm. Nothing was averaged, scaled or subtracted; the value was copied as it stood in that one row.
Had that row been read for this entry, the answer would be 30.1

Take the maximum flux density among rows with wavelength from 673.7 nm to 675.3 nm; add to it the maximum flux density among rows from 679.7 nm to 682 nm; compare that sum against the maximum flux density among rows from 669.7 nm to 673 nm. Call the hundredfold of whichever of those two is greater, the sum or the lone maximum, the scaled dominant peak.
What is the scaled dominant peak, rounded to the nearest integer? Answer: 5930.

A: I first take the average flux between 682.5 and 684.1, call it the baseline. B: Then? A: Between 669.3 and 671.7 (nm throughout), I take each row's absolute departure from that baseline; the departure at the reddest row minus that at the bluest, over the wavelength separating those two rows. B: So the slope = -0.20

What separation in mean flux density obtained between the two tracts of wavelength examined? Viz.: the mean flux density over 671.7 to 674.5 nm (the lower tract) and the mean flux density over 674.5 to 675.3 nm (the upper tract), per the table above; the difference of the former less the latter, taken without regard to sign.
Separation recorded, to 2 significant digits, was 0.36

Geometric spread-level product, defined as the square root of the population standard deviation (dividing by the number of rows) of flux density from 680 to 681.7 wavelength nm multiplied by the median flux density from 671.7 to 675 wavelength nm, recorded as 1.2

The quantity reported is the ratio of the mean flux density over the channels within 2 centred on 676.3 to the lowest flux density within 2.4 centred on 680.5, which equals 1.00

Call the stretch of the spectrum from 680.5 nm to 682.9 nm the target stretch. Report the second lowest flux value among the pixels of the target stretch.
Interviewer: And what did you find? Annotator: 29.3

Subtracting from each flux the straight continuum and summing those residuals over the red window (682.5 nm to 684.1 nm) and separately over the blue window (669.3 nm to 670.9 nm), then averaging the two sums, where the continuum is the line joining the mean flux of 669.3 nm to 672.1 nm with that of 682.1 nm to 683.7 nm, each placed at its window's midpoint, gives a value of 0.3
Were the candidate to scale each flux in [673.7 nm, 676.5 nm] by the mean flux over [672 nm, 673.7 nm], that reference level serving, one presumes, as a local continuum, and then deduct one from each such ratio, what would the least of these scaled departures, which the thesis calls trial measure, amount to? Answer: -0.014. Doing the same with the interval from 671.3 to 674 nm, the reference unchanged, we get -0.004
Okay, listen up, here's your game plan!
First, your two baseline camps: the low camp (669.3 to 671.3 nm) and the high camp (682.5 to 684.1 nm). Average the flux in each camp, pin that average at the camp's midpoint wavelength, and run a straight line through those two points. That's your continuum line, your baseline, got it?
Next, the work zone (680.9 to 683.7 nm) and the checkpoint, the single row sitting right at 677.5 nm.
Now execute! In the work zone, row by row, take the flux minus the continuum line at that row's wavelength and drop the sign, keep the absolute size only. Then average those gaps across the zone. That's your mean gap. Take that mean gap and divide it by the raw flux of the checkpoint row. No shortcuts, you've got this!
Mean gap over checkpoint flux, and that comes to 0.0048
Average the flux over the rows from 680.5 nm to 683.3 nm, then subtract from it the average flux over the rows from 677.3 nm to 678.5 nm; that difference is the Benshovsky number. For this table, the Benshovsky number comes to -0.20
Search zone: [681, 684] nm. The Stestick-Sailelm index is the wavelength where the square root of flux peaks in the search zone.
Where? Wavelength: 683.1 nm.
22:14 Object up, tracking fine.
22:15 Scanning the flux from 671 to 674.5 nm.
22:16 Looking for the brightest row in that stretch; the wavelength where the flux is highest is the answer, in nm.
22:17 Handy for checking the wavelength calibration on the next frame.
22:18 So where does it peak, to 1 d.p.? 672.7 nm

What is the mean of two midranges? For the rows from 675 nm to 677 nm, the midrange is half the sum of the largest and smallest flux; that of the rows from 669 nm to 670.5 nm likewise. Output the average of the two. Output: 29.8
